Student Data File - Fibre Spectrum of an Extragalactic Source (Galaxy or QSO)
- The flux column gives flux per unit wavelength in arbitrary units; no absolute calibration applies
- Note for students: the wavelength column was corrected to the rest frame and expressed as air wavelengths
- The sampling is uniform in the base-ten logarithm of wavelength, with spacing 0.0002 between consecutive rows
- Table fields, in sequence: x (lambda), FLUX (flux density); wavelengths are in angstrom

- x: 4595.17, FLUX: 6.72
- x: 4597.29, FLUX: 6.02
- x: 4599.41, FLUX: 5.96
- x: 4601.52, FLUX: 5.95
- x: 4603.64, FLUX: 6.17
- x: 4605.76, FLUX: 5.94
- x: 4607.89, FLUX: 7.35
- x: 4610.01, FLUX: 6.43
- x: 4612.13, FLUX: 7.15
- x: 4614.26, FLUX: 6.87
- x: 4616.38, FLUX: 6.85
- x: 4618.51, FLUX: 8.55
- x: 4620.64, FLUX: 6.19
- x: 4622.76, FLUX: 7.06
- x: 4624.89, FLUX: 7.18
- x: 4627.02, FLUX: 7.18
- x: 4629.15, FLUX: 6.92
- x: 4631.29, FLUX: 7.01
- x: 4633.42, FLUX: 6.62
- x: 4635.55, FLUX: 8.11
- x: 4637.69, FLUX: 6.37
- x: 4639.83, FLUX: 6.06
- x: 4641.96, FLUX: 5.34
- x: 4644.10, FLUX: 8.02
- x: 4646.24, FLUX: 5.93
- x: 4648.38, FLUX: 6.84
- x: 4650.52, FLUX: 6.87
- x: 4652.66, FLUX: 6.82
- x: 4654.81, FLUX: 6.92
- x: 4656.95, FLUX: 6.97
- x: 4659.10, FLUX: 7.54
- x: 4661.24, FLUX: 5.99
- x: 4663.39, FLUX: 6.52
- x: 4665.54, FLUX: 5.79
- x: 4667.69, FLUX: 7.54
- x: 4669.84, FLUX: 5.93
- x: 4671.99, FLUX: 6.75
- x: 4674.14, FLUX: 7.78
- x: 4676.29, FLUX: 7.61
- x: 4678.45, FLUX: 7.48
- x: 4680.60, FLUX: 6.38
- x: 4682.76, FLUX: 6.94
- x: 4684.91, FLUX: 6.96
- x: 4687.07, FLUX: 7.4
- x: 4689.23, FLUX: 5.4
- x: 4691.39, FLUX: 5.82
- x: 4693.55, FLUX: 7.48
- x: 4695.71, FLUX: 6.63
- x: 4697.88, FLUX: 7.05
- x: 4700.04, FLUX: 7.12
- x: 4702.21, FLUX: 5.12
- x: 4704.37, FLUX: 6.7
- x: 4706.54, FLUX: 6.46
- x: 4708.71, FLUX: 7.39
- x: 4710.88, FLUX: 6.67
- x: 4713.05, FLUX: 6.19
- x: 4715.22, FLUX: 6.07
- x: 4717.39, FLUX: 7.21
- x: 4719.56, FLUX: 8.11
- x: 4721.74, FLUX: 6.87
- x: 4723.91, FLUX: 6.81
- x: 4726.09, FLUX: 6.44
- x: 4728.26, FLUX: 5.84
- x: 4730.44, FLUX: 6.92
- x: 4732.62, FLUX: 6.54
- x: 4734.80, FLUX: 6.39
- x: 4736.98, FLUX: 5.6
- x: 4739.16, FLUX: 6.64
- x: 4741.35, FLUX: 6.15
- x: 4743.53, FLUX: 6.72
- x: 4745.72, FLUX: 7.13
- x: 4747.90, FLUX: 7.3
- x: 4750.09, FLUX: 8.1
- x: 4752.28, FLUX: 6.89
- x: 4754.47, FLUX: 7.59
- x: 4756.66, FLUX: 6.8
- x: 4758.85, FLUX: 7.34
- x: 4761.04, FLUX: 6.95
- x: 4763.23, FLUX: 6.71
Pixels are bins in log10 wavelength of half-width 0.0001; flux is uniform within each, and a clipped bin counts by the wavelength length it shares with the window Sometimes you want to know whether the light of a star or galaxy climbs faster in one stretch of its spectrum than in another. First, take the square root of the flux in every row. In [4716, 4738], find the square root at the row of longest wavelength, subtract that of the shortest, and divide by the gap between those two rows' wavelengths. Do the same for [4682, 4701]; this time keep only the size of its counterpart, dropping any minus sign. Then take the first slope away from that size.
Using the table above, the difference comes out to 0.018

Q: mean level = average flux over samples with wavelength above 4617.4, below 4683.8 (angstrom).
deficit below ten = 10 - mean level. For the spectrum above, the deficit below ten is 3.12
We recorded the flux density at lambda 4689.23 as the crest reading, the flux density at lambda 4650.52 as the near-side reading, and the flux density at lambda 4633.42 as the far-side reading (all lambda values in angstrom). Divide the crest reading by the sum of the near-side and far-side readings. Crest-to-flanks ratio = 0.400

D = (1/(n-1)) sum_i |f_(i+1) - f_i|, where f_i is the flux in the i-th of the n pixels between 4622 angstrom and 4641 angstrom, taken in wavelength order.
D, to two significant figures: 0.55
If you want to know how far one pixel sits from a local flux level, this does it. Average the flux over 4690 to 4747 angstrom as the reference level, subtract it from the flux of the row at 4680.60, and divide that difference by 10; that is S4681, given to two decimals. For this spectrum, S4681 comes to -0.02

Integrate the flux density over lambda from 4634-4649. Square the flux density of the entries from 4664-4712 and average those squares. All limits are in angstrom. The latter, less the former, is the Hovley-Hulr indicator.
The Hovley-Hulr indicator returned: -54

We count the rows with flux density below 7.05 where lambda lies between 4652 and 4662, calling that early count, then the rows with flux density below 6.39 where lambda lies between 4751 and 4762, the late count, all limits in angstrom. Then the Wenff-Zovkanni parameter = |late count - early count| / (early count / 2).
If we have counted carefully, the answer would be 2.00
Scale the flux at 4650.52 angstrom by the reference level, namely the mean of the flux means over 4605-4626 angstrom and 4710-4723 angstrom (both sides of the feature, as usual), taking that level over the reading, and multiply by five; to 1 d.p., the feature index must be 5.0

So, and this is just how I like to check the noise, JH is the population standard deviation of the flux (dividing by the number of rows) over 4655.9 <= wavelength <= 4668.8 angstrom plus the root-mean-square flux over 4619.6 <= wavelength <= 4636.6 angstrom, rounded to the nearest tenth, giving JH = 7.7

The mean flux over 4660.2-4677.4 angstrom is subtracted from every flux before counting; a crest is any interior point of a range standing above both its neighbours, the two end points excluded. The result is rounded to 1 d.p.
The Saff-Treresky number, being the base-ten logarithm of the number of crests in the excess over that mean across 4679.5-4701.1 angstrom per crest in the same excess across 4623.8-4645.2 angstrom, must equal 0.0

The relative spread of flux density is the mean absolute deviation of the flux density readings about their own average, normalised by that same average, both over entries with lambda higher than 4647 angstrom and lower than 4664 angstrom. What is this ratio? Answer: 0.04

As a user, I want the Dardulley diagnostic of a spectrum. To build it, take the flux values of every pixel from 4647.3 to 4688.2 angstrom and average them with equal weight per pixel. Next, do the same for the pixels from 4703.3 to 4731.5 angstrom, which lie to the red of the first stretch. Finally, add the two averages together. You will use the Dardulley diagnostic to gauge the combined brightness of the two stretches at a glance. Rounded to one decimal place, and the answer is 13.6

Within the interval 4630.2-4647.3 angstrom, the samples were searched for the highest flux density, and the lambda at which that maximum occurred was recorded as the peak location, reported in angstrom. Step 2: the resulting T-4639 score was 4635.55 angstrom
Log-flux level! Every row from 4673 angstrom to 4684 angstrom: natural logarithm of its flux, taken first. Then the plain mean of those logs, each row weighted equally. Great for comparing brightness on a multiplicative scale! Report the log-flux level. 1.98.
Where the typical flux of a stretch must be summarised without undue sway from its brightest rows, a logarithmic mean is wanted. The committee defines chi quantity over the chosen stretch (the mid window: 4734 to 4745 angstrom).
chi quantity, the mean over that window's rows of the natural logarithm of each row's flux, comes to 1.84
